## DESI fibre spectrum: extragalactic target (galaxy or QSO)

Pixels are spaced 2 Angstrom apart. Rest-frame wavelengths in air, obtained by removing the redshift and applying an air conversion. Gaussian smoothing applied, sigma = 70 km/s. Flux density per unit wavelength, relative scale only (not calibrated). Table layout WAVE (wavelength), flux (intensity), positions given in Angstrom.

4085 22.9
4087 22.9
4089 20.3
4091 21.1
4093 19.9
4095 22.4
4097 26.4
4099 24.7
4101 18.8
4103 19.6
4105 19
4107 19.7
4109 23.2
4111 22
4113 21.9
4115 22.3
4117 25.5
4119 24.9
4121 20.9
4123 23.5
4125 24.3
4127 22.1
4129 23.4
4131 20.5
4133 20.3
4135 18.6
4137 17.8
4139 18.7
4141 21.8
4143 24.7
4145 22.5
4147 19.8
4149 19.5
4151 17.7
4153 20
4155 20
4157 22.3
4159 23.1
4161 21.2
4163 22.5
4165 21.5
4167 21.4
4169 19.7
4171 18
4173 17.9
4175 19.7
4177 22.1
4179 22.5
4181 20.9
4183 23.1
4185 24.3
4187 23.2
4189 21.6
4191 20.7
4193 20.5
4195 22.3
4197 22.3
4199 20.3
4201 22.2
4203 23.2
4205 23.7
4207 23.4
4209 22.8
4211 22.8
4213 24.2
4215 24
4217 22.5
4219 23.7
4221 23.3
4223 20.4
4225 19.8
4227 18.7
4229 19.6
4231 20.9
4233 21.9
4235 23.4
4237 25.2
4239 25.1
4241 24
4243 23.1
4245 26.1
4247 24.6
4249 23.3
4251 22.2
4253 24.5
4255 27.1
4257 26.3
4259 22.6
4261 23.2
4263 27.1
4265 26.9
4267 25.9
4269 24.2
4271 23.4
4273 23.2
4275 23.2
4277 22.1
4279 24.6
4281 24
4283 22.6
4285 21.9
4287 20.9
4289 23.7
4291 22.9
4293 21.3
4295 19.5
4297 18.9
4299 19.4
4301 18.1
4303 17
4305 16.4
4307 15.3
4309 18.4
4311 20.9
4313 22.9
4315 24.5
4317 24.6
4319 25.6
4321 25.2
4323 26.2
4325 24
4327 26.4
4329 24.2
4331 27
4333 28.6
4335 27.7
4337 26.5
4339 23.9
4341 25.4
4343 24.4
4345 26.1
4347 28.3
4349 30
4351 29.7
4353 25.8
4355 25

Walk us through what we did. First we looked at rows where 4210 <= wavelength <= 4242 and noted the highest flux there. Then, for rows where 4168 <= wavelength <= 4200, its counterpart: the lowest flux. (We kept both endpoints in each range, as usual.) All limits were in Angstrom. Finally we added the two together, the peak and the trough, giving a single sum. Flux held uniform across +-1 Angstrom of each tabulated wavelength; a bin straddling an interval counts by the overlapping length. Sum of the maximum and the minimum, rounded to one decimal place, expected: 43.1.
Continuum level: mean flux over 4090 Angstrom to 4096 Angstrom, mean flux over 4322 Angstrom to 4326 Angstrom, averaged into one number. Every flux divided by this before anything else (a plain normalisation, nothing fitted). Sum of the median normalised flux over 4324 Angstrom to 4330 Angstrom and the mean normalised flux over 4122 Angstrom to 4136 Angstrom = 1.99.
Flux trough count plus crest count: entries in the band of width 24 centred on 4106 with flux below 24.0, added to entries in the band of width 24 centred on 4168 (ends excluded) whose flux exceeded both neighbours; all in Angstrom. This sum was 11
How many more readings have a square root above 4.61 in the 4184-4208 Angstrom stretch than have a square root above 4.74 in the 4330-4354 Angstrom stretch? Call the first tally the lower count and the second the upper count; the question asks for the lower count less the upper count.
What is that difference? -3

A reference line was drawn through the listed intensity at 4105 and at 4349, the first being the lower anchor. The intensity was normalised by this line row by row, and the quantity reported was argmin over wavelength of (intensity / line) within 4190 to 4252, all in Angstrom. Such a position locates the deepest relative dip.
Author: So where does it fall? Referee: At 4227 Angstrom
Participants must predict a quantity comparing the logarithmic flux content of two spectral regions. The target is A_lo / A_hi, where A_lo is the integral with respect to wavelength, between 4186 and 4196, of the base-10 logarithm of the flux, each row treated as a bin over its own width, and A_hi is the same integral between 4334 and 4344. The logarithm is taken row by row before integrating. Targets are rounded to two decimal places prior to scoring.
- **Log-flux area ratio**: 0.95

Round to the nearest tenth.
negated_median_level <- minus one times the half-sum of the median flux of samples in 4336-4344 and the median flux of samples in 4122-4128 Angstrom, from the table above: -24.2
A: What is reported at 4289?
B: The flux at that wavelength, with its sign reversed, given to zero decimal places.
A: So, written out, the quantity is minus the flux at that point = -24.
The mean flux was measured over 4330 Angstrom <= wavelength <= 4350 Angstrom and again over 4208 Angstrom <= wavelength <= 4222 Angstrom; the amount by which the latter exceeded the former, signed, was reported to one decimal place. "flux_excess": -3.5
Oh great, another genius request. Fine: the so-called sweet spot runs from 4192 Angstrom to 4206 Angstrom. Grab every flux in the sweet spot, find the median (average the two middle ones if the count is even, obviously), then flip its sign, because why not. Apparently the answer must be -22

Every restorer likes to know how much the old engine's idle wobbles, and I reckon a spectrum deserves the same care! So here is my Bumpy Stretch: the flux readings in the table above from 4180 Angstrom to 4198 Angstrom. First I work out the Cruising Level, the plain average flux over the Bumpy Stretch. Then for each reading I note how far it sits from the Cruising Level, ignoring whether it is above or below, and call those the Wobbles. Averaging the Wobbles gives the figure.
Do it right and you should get 1.0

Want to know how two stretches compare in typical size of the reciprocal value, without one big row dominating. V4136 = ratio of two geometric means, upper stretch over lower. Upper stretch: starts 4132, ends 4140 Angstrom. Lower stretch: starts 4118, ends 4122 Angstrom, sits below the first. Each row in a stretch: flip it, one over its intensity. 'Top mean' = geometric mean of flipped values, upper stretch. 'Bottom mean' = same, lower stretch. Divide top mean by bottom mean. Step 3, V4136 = 1.21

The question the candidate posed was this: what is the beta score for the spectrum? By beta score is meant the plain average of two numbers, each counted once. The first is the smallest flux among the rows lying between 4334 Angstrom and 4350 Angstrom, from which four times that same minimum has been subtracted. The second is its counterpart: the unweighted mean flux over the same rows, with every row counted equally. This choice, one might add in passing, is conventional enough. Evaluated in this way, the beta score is -22.6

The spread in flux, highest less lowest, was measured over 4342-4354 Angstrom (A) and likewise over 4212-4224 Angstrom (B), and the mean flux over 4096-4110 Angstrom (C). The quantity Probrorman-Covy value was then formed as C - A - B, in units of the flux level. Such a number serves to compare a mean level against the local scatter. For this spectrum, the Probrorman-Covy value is 12.2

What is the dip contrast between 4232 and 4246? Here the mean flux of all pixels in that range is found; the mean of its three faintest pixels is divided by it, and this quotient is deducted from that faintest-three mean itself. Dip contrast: 22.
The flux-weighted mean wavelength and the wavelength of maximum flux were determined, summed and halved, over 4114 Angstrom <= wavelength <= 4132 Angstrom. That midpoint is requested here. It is 4119.9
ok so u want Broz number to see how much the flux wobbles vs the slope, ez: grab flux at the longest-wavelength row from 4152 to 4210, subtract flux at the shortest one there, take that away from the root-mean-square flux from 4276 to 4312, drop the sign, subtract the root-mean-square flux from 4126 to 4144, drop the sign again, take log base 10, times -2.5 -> -1.3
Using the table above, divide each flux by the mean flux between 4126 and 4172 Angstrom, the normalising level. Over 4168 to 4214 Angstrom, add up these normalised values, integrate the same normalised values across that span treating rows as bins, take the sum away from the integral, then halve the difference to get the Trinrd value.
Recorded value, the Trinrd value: 12.1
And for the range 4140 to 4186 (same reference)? 11.7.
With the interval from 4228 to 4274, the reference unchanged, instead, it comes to 13.3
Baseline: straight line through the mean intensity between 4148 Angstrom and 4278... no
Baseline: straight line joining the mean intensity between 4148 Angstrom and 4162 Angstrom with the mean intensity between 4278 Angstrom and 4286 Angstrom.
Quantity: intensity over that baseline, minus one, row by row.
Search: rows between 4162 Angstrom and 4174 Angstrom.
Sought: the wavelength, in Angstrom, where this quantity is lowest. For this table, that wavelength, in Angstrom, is 4173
